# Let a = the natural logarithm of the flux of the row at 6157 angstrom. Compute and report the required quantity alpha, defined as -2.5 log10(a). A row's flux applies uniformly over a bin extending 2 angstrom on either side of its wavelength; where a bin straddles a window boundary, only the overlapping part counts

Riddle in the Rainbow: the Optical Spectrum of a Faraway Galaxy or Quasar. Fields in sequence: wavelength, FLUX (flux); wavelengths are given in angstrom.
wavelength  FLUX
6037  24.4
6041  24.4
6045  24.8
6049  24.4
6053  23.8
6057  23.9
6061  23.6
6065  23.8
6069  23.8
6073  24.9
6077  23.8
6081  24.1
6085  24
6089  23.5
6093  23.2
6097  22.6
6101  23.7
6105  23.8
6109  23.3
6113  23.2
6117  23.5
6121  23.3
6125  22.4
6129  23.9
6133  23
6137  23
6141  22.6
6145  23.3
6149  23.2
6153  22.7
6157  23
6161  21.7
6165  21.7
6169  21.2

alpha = -1.24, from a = 3.135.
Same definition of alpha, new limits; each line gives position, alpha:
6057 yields -1.25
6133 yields -1.24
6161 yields -1.22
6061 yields -1.25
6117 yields -1.25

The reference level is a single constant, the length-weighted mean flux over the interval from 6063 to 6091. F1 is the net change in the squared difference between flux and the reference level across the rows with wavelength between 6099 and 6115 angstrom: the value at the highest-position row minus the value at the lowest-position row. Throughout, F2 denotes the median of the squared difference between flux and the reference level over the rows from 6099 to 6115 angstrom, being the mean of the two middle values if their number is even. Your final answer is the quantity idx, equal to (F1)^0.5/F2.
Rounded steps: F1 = 0.5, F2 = 0.28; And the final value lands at 2.7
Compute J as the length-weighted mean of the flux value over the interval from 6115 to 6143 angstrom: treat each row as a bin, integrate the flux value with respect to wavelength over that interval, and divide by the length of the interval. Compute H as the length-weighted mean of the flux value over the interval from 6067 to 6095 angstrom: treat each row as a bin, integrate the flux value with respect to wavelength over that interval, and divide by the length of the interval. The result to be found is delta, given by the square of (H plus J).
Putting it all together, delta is 2209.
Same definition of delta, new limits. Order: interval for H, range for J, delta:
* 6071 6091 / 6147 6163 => 2182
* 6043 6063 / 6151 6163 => 2168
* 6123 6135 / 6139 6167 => 2088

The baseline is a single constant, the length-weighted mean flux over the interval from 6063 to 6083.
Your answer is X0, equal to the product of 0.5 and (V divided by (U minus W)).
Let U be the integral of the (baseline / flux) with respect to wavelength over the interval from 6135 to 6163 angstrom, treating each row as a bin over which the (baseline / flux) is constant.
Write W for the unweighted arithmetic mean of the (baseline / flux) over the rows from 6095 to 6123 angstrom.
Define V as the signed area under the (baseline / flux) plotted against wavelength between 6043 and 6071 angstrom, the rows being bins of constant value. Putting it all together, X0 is 0.49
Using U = 29.6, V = 28.1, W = 1.03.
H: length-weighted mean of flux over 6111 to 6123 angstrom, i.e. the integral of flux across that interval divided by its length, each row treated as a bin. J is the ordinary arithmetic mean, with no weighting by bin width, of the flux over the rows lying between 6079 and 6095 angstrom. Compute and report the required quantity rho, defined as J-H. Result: 0.4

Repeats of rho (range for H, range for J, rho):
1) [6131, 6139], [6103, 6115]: 0.4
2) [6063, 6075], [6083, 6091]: -0.4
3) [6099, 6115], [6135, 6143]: -0.7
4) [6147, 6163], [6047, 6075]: 1.4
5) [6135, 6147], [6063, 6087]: 1.1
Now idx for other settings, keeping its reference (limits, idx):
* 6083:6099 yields 3.2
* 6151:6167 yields 0.5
